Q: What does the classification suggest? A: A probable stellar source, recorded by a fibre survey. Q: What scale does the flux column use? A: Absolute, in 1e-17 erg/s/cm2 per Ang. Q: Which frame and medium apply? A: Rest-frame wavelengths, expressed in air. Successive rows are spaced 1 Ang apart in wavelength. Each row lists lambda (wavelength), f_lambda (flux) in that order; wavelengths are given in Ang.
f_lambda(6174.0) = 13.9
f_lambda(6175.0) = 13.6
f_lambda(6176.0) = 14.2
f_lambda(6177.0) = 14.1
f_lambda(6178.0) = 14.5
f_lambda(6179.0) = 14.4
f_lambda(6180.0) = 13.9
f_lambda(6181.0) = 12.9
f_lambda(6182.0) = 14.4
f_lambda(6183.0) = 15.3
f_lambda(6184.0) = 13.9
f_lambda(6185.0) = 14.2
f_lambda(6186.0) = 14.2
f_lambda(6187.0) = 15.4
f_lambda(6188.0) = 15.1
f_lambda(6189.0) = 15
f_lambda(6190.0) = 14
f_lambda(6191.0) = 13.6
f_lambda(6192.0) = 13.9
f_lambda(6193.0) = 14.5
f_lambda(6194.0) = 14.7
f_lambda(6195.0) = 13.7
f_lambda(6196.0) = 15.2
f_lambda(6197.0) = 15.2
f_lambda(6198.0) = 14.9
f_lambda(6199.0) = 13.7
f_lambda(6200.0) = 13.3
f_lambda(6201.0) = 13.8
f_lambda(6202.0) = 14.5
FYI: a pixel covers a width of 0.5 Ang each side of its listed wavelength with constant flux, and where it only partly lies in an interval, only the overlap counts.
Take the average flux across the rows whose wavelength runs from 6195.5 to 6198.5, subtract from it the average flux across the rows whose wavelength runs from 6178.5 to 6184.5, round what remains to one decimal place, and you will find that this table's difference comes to 1.0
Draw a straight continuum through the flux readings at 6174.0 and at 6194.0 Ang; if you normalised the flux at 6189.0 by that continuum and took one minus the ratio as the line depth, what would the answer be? -0.03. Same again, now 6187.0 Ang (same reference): -0.07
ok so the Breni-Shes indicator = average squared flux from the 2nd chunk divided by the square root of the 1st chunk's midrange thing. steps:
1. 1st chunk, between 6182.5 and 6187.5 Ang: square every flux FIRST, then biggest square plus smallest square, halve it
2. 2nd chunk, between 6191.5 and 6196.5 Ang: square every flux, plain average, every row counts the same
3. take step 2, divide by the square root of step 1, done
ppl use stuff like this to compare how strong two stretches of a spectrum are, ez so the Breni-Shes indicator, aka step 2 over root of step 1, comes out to 14.2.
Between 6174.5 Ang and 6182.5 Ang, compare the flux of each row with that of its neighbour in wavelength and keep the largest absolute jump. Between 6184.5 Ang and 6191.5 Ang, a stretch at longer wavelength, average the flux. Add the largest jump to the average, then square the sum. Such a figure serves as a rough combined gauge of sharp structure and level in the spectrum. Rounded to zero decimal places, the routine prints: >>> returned 256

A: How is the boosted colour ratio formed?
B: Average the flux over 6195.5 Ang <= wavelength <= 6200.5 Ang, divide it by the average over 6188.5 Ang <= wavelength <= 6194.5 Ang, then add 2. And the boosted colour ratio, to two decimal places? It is 3.01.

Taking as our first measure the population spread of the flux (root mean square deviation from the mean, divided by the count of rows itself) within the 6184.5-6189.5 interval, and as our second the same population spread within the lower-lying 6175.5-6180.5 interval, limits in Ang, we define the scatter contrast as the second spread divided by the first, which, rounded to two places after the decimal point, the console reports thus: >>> 0.43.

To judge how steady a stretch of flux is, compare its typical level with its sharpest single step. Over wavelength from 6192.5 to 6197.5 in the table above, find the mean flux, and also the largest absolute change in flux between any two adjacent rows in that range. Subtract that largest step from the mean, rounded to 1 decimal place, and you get 13.2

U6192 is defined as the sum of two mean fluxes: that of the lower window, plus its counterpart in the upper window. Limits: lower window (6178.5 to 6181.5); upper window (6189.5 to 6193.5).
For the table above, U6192 27.7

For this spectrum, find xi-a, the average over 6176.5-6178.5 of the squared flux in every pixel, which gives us 205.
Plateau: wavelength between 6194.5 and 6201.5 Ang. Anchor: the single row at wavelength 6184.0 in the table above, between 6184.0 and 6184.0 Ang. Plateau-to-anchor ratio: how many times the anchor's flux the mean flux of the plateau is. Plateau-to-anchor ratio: 1.03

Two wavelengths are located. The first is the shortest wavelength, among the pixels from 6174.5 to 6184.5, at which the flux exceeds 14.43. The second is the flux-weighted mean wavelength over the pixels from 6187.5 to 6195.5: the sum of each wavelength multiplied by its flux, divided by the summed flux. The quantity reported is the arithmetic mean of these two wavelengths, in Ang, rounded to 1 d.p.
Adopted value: 6184.7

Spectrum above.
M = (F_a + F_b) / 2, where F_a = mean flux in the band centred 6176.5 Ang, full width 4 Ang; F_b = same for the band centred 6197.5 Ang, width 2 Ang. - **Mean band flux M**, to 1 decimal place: 14.6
